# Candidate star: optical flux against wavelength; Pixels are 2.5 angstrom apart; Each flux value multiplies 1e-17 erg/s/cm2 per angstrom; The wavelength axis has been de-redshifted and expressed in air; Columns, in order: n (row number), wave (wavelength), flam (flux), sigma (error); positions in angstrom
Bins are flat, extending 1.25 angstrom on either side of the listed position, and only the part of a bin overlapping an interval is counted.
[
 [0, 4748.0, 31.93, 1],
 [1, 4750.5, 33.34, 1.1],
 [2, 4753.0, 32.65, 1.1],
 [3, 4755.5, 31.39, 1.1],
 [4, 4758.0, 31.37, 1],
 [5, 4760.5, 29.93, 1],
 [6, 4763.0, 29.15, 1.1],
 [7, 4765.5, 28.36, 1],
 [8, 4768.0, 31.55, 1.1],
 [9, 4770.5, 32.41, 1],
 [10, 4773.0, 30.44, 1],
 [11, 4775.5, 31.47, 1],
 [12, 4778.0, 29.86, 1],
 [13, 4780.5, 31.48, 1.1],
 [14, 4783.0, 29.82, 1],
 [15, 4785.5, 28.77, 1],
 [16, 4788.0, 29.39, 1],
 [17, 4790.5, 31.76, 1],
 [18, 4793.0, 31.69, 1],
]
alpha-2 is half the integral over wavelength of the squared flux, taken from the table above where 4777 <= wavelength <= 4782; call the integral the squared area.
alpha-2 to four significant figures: 2353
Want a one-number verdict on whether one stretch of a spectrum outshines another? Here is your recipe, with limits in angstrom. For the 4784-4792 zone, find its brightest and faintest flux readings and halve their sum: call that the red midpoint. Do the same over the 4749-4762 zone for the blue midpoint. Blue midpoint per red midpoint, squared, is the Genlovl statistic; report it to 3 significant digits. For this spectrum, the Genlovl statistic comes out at 1.09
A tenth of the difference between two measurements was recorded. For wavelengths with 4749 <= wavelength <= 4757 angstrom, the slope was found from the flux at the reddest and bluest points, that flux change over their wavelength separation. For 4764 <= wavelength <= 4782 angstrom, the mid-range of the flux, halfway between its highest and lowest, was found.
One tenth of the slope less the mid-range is -3.08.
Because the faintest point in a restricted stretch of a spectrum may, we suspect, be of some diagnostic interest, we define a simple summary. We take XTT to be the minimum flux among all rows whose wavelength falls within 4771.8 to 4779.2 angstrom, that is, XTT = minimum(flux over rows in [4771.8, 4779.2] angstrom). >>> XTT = 29.86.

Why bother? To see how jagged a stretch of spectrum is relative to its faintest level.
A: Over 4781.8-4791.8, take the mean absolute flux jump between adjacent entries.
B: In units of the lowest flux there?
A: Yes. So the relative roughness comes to 0.047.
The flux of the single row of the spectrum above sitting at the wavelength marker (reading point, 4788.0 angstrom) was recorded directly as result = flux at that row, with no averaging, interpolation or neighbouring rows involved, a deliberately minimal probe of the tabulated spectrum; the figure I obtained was 29.39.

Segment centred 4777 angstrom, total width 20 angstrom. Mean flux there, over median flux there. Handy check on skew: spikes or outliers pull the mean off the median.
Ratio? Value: 0.99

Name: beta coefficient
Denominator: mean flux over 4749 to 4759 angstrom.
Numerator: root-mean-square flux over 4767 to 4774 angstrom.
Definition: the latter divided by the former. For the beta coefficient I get 0.98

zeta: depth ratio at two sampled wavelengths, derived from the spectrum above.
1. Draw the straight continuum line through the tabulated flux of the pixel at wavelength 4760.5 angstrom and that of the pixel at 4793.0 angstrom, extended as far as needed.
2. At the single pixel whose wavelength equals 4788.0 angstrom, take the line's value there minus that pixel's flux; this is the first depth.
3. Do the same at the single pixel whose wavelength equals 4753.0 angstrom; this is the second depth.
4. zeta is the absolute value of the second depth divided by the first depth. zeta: 1.5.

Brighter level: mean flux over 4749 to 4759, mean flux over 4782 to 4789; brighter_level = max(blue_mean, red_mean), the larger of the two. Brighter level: 32.2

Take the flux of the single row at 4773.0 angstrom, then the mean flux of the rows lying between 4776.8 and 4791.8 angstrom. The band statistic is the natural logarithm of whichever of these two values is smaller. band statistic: 3.407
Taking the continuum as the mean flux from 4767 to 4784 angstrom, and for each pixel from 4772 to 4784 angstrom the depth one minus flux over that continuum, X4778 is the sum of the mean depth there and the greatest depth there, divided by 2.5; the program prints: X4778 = 0.020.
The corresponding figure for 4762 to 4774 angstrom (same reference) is 0.042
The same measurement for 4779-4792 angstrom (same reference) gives 0.039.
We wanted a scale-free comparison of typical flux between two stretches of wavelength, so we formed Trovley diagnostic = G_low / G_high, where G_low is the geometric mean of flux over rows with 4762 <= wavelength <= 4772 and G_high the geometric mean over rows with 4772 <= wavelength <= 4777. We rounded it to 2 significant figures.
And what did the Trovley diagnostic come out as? 0.98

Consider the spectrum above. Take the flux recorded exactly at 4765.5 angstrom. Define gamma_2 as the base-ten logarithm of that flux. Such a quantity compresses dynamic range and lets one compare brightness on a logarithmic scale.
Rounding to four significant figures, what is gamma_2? 1.453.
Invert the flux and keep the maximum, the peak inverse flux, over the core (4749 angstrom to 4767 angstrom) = 0.0353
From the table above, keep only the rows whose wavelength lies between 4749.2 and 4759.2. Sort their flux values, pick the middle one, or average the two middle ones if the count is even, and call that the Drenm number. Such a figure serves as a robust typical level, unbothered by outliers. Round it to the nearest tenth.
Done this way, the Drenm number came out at 32.0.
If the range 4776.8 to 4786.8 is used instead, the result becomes 29.8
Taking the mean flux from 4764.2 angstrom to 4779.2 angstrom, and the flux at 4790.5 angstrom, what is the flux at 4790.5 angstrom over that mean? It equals 1.035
